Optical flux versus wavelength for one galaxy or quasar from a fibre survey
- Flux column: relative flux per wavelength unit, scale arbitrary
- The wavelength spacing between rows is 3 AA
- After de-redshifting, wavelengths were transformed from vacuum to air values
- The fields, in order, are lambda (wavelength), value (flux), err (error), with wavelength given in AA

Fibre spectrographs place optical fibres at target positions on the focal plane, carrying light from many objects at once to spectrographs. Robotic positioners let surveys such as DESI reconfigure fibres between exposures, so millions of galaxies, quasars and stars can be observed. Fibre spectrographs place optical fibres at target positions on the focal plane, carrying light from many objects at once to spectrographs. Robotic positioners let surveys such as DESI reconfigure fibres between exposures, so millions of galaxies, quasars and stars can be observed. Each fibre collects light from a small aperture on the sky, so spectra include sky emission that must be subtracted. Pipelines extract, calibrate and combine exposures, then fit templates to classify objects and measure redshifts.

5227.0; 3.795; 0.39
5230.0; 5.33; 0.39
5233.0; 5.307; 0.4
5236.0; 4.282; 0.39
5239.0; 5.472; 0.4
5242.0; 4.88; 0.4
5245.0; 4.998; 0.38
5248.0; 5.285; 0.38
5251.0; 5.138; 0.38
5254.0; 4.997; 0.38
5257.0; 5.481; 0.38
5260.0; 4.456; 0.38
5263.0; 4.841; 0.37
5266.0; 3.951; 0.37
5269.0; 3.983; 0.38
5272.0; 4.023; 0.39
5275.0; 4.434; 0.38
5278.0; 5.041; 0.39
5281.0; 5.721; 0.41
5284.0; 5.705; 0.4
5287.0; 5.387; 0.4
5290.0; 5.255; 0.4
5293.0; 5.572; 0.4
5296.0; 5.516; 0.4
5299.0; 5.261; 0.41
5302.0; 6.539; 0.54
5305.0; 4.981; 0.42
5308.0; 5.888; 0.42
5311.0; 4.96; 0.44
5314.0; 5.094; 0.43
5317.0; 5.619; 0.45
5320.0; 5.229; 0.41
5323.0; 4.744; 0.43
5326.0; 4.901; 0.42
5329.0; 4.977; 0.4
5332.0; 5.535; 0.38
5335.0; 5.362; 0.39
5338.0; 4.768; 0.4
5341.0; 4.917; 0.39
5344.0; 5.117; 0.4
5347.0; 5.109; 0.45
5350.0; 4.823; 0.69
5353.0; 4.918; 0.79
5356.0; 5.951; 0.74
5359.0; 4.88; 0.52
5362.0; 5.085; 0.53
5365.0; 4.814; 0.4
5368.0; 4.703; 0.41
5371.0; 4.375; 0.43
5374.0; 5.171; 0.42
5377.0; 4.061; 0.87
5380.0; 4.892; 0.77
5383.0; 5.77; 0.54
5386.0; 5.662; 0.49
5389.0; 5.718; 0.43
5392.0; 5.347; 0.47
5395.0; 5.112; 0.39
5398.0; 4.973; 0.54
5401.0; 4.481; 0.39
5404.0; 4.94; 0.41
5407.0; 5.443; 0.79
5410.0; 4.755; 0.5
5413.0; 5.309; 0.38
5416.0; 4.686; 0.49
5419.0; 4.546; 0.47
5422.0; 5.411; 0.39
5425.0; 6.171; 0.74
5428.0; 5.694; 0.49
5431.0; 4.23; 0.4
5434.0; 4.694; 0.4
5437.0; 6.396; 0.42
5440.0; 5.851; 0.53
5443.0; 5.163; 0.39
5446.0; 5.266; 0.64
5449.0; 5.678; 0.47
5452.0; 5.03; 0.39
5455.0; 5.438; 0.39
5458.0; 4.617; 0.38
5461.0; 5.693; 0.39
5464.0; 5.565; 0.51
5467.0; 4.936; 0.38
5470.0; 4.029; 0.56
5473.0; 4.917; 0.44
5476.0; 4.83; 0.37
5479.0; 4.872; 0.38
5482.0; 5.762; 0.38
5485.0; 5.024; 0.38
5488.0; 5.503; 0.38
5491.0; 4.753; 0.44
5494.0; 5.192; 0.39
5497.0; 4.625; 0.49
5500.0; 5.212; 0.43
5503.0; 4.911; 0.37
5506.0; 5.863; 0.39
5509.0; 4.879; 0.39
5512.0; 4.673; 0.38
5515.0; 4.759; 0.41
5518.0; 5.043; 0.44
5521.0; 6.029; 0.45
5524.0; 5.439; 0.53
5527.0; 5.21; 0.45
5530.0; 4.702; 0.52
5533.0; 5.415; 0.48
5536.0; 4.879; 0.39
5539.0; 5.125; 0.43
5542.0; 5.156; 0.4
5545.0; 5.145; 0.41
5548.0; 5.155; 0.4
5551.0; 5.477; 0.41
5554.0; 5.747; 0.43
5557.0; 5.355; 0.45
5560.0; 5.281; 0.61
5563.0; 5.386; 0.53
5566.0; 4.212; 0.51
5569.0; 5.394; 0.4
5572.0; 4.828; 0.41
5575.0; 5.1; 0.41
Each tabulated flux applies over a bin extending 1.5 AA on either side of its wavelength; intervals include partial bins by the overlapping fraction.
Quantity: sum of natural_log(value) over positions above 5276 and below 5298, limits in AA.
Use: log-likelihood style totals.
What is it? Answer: 12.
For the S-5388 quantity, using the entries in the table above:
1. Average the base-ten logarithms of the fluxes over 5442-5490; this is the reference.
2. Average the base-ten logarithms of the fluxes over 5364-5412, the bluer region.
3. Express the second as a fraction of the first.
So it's 0.98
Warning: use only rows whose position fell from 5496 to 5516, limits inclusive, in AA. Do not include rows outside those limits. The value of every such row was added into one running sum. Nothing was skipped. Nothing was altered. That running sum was 34.9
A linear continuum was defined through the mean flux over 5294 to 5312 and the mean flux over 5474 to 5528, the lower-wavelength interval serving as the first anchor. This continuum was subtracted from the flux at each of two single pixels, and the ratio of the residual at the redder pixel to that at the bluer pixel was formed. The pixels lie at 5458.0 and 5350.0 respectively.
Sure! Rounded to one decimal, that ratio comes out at 1.0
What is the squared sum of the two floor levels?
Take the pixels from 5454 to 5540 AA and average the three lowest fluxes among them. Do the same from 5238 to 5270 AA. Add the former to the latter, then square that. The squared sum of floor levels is 73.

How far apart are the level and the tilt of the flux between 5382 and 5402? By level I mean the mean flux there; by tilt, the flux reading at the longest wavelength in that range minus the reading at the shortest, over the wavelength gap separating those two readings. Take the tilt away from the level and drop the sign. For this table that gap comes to 5.37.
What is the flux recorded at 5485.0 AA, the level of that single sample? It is 5.024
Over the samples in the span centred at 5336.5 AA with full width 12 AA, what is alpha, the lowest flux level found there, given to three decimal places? 4.768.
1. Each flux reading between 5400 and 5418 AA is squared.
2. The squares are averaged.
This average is 24.5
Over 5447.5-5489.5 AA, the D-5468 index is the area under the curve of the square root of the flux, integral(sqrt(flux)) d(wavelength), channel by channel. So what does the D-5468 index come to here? 95.1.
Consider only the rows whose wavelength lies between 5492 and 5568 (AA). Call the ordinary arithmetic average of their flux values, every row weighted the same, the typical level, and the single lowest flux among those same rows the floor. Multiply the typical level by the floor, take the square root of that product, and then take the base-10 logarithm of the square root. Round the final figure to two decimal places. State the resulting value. 0.67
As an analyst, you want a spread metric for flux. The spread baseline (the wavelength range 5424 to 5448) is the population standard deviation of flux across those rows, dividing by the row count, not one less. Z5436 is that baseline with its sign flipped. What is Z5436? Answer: -0.7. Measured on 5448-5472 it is -0.6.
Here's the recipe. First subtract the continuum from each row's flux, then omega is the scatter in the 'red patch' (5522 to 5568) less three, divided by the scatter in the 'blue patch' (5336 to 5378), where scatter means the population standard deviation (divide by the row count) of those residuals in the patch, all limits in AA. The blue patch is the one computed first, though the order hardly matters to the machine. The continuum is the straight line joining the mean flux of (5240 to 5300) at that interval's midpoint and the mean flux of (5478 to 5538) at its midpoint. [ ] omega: -6.4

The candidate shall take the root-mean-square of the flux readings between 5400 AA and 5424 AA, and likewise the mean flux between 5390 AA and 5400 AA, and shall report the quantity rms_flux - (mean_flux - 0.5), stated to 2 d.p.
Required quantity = 0.32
